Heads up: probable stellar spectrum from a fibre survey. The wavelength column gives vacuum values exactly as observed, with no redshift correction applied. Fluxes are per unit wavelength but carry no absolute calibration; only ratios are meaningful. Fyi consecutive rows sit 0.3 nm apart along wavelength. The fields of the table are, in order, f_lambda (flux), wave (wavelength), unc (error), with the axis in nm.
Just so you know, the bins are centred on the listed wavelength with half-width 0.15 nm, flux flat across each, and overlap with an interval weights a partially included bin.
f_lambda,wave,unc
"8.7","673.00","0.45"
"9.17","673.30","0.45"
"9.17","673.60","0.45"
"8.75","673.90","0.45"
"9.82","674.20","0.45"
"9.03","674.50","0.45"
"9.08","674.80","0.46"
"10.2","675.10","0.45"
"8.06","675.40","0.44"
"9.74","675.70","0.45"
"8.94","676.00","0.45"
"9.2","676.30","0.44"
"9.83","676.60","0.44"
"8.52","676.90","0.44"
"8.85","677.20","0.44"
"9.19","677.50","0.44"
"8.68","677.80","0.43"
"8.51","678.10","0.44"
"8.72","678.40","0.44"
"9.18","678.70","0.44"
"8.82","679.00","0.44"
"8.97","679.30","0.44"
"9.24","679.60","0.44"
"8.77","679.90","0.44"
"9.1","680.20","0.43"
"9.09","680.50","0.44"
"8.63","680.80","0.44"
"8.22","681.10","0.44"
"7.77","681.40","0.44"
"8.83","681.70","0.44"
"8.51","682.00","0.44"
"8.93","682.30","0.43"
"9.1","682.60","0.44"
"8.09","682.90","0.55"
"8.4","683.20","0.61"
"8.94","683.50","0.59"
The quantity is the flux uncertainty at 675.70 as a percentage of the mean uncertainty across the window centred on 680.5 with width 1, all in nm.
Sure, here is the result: 103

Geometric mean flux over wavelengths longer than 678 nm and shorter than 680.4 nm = 8.9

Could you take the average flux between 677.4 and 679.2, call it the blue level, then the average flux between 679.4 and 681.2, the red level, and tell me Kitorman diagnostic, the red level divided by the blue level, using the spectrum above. 1.00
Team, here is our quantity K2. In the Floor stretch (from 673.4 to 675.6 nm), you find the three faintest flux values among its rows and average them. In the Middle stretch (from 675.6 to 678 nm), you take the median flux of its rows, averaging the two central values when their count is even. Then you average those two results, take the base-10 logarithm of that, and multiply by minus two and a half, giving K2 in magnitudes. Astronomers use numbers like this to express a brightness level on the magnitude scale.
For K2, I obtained -2.37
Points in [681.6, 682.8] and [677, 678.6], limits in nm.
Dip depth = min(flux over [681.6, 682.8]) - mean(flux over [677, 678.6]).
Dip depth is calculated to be -0.28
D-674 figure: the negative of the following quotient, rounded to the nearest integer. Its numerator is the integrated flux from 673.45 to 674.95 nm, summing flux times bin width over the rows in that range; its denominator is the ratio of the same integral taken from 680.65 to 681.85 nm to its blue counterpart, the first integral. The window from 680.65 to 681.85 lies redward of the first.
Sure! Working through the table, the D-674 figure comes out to -19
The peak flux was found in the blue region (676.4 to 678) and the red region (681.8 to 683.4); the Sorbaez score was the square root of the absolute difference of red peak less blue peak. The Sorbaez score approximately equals 0.85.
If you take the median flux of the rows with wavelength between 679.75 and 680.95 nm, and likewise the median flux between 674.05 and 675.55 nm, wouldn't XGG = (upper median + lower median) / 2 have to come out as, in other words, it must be 9.005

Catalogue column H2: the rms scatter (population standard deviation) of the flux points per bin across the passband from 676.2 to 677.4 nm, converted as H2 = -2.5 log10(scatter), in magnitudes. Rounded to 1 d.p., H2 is 0.8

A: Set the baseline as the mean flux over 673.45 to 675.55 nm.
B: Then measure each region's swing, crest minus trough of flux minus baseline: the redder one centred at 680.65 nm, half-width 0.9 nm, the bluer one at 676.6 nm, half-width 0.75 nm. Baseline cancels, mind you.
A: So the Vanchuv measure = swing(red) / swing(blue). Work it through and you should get 1.0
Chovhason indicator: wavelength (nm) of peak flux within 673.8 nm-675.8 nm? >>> 675.10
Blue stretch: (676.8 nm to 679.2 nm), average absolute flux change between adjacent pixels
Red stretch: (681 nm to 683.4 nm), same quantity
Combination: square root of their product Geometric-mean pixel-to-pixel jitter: 0.43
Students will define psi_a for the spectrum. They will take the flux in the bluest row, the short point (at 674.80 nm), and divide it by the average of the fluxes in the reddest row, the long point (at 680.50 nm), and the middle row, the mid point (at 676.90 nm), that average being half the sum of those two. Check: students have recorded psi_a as 1.03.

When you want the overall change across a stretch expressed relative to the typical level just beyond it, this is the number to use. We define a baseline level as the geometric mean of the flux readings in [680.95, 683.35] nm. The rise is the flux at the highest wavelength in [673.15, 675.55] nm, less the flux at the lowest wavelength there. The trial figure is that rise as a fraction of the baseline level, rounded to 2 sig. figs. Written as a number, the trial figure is -0.13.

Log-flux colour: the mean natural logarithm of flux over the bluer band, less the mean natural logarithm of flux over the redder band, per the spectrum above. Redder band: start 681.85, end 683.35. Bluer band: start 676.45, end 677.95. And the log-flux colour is 0.046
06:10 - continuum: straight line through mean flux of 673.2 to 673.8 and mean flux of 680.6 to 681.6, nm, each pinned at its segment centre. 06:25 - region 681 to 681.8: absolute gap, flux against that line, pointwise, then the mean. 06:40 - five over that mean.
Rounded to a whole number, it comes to 13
